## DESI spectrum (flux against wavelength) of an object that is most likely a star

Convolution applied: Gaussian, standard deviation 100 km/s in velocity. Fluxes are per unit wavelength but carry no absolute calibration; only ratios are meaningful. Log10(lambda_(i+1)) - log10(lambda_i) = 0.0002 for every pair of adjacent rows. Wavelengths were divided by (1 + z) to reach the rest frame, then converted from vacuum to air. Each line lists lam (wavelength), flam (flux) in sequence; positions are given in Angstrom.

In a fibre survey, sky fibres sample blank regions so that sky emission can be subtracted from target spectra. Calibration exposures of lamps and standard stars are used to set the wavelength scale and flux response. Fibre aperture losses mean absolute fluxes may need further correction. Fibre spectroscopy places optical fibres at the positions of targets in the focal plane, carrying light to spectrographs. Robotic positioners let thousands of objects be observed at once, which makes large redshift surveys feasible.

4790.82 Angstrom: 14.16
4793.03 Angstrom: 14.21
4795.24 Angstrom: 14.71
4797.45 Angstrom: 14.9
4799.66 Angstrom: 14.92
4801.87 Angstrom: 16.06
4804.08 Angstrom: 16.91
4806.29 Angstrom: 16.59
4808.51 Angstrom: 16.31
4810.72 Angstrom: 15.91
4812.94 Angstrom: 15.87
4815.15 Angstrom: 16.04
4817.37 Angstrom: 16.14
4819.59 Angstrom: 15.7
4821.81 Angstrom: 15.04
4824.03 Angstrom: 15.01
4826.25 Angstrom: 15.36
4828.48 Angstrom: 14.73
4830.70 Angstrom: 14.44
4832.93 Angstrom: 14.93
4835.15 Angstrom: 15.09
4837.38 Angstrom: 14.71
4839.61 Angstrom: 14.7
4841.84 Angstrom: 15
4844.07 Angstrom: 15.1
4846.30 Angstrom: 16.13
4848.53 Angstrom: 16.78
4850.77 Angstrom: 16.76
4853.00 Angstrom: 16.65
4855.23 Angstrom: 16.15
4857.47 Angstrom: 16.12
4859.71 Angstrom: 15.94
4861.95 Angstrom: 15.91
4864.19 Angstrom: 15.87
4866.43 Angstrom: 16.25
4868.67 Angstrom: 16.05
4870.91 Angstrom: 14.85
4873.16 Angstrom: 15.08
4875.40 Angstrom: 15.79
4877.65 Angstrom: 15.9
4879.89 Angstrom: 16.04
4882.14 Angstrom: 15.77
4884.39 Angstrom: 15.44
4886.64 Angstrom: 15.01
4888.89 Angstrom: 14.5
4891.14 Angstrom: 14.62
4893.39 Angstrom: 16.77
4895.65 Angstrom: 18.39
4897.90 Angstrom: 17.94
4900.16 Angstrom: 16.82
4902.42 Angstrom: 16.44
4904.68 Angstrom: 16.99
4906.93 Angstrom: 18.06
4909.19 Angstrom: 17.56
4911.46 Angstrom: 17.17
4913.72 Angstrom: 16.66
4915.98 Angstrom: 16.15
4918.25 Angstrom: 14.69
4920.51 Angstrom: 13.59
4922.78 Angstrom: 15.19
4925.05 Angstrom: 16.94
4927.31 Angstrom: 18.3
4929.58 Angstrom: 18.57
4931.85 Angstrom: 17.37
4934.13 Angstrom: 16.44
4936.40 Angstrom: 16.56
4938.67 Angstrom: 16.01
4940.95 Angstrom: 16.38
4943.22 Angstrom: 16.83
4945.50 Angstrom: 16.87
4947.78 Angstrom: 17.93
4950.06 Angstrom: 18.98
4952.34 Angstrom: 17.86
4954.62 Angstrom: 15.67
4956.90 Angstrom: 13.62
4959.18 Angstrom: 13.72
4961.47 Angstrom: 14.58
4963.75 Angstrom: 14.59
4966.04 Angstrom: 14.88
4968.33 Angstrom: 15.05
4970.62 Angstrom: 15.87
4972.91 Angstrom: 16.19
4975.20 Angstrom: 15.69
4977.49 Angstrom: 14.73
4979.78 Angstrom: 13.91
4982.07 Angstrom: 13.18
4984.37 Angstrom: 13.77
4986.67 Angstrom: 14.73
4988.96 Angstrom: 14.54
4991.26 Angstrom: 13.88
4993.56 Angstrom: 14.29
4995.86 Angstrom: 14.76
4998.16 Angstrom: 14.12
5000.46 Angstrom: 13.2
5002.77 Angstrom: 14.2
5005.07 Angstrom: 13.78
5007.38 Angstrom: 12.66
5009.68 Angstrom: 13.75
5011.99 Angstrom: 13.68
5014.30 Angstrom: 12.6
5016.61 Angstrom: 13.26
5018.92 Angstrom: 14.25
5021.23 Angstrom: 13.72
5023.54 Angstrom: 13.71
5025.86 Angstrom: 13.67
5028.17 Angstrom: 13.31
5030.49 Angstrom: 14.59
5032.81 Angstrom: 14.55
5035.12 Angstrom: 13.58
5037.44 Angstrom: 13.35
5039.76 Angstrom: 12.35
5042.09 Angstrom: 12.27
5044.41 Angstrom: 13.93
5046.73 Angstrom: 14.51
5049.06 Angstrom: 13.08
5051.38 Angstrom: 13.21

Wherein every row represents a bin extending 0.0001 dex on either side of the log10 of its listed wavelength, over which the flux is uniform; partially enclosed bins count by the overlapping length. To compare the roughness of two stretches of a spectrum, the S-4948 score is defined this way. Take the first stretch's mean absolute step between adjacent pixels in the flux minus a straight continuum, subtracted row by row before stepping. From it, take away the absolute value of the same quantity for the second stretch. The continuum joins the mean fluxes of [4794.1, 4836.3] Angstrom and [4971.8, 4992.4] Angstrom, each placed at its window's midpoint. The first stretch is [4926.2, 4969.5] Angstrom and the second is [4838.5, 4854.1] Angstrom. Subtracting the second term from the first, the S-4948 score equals 0.34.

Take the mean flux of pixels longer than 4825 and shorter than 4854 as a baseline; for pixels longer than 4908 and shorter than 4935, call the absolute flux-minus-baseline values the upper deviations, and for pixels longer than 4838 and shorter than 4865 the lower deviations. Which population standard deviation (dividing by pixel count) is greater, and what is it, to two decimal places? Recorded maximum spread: 0.84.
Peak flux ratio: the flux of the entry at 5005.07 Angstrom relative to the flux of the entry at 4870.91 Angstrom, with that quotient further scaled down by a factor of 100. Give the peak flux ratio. 0.0093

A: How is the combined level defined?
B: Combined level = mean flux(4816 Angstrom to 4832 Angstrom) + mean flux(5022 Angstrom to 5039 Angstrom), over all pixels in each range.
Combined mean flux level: 29.0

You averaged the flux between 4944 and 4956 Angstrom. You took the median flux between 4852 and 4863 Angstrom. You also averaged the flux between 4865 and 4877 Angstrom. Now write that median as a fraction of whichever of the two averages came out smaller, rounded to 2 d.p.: 1.03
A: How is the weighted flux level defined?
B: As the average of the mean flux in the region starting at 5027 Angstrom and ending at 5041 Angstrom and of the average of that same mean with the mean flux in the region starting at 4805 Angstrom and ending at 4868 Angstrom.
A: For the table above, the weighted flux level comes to 14.1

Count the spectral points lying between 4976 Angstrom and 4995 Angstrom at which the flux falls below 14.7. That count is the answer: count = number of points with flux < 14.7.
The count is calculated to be 6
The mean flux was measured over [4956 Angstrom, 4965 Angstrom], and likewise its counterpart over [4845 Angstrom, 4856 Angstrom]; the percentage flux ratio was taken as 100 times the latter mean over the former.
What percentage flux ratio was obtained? 117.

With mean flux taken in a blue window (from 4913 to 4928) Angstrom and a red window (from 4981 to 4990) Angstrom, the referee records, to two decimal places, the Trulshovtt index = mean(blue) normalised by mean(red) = 1.13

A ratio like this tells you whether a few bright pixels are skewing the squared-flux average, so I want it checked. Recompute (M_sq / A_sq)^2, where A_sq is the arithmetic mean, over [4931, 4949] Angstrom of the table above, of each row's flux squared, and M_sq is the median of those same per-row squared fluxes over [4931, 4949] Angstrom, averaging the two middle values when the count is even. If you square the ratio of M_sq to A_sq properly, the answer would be 0.97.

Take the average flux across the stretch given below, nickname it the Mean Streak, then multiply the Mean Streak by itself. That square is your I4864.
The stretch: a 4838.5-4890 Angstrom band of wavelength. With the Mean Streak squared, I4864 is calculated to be 247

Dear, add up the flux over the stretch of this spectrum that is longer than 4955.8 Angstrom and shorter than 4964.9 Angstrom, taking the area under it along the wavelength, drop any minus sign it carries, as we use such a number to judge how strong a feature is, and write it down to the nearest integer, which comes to 129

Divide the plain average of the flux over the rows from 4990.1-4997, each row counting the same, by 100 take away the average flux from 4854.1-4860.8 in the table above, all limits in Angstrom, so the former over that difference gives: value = 0.170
